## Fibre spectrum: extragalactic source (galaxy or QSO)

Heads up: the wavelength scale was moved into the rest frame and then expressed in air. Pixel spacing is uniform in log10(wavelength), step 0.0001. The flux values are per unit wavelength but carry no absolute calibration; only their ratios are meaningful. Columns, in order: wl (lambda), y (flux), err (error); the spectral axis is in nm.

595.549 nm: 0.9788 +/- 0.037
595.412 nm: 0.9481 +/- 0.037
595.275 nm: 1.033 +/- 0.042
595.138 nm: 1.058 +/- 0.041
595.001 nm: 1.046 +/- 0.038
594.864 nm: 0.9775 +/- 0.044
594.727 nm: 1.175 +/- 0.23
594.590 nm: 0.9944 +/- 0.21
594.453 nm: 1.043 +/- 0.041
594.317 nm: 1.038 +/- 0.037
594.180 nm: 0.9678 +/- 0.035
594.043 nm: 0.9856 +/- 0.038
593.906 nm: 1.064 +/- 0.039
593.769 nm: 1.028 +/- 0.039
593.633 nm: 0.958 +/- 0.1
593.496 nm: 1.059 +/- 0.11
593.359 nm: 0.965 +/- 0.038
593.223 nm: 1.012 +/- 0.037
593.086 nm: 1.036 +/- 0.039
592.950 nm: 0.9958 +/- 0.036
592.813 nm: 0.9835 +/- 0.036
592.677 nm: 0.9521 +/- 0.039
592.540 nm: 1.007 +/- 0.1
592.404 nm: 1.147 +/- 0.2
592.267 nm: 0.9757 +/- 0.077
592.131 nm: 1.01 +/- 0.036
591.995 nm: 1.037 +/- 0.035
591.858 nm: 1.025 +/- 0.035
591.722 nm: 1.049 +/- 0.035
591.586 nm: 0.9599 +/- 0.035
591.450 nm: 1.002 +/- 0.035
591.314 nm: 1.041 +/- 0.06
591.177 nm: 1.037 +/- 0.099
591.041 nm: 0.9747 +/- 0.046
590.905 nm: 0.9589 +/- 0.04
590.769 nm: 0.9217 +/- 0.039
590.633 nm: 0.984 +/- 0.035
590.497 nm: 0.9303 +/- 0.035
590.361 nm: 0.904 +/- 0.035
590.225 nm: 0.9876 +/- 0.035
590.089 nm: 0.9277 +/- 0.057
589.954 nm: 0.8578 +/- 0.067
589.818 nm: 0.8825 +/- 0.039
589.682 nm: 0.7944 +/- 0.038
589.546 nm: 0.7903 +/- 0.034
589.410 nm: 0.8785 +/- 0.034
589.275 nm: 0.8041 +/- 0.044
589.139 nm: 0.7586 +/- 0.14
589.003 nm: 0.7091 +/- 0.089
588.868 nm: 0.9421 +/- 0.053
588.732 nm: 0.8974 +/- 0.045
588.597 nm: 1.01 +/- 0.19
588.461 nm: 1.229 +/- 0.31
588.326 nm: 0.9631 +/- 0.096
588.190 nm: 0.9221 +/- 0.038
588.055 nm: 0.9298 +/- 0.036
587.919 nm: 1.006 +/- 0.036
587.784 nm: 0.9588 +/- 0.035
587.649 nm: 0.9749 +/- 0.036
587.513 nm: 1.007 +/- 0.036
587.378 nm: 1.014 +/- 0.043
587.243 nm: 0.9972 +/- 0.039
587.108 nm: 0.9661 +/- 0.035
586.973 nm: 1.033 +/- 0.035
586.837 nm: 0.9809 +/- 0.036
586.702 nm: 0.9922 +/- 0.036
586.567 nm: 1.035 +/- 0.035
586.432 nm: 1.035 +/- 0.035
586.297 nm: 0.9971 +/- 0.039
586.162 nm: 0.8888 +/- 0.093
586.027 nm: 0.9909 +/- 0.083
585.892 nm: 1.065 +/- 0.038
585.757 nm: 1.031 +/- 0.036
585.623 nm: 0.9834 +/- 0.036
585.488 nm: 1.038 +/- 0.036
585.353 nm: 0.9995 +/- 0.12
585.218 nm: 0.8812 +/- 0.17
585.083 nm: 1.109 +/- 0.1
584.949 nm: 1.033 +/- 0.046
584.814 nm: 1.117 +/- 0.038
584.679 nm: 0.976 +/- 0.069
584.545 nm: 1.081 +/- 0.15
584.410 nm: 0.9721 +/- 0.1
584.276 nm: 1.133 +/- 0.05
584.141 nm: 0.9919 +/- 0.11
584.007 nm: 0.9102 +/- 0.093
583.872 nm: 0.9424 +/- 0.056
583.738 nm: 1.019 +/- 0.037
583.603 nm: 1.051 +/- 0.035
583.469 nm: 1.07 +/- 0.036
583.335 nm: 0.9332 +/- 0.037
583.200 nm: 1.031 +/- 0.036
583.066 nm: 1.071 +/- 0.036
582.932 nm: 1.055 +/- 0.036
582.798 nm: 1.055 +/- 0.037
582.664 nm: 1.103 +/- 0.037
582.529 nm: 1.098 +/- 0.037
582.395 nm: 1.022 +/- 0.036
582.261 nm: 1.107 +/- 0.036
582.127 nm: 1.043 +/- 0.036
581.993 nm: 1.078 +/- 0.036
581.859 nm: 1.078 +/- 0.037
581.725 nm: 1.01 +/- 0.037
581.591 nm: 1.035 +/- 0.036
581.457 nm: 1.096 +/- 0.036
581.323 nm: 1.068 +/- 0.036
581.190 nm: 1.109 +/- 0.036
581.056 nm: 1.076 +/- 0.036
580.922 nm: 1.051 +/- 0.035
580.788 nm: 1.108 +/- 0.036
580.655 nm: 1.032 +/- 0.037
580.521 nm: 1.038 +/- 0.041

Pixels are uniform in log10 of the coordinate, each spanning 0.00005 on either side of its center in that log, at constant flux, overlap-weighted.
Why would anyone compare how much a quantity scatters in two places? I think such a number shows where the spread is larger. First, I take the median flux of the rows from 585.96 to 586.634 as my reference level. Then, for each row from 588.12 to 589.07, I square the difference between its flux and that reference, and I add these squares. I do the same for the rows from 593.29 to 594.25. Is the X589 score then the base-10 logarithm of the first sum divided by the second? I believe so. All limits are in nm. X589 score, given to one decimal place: 1.1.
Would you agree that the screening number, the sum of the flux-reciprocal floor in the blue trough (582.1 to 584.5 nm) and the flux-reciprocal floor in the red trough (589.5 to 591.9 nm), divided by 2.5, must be 0.73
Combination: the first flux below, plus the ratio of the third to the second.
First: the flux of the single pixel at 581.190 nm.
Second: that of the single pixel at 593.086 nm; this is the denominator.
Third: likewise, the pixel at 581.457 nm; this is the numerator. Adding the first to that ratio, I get 2.17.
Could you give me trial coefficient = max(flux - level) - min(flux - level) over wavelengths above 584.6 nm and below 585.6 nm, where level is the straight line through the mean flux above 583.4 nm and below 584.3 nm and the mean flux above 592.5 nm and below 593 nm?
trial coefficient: 0.23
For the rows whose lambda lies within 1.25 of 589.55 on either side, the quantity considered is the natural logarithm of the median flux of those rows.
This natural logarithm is -0.101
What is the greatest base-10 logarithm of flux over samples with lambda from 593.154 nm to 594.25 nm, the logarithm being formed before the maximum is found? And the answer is 0.03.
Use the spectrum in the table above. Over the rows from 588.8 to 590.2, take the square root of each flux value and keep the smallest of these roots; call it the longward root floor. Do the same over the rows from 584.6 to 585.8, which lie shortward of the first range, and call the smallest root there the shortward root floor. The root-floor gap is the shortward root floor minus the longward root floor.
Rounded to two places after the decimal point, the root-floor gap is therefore 0.10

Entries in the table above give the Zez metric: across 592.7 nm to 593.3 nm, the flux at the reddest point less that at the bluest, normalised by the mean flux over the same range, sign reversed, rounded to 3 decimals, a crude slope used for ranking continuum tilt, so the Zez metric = -0.028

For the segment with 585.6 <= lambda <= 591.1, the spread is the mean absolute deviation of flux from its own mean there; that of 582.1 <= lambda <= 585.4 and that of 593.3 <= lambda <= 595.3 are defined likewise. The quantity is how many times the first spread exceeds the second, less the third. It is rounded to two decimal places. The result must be 1.22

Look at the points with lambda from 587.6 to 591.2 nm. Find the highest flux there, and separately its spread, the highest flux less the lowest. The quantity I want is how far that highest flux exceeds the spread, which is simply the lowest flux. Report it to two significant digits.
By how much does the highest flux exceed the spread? 0.71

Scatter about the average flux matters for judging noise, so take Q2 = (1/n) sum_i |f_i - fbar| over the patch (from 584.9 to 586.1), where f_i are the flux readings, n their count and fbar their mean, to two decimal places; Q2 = 0.05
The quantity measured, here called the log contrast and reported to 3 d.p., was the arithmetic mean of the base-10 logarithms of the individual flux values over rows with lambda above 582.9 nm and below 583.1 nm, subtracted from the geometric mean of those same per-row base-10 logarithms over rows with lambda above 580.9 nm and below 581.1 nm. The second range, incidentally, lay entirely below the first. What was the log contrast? 0.000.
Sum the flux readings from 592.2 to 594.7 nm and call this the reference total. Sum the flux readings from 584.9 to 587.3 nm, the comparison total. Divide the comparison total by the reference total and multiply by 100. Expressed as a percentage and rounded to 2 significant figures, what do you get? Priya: 99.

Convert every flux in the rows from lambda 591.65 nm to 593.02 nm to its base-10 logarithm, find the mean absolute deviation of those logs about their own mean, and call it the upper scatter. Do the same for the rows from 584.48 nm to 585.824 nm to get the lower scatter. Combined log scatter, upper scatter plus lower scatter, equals 0.038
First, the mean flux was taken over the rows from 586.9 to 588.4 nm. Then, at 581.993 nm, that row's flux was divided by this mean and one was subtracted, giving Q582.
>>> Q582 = 0.10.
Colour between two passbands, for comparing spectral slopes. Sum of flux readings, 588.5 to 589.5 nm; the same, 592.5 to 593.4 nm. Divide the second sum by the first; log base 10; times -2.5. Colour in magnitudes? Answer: -0.16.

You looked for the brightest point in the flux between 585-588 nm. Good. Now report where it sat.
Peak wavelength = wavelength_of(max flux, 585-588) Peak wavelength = 585.083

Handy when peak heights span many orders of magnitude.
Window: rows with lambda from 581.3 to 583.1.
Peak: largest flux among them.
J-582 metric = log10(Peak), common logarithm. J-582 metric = 0.04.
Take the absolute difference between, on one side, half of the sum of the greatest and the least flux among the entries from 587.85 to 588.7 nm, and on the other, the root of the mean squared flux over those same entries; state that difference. 0.060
